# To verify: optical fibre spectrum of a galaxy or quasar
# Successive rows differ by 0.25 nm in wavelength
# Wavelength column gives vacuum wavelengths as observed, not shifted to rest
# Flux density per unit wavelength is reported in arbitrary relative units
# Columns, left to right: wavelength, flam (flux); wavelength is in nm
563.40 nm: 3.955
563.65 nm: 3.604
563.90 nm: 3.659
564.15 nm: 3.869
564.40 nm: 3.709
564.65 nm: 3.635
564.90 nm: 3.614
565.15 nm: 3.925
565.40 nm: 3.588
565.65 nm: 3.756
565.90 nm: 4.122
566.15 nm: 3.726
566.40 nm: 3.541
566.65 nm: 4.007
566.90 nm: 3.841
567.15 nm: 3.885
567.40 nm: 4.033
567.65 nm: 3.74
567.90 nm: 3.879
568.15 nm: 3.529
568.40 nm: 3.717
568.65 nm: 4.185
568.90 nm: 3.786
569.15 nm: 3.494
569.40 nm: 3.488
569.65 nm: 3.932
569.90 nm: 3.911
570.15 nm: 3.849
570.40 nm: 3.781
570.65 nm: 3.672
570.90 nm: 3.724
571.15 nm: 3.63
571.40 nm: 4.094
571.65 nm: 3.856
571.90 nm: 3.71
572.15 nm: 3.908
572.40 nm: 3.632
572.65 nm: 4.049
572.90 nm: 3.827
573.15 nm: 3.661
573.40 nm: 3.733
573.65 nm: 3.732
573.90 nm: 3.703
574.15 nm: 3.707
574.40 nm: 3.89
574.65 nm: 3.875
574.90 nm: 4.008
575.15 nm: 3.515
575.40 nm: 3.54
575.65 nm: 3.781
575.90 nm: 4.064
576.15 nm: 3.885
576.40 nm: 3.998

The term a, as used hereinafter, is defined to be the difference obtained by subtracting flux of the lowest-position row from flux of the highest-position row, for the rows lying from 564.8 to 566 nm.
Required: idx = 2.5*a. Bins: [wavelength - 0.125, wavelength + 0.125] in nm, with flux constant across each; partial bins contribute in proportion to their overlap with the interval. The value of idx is 1.3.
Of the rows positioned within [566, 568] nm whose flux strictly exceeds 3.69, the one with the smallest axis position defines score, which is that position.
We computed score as 566.15 nm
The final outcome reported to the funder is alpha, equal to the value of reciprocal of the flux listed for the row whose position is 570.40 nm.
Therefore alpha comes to 0.264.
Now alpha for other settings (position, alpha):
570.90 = 0.269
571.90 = 0.270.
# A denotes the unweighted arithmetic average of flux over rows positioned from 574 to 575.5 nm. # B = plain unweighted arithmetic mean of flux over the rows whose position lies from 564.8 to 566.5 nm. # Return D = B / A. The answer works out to 0.999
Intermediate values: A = 3.76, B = 3.75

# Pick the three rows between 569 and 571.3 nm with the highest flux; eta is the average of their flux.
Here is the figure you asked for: 3.90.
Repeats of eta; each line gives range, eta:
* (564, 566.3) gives 3.97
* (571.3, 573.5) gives 4.02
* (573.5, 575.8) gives 3.92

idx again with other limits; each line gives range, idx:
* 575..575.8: 0.7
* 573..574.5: 0.6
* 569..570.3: 0.9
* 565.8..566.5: -1.5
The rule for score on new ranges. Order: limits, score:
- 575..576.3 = 575.65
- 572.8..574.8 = 572.90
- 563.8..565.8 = 564.15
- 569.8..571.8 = 569.90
